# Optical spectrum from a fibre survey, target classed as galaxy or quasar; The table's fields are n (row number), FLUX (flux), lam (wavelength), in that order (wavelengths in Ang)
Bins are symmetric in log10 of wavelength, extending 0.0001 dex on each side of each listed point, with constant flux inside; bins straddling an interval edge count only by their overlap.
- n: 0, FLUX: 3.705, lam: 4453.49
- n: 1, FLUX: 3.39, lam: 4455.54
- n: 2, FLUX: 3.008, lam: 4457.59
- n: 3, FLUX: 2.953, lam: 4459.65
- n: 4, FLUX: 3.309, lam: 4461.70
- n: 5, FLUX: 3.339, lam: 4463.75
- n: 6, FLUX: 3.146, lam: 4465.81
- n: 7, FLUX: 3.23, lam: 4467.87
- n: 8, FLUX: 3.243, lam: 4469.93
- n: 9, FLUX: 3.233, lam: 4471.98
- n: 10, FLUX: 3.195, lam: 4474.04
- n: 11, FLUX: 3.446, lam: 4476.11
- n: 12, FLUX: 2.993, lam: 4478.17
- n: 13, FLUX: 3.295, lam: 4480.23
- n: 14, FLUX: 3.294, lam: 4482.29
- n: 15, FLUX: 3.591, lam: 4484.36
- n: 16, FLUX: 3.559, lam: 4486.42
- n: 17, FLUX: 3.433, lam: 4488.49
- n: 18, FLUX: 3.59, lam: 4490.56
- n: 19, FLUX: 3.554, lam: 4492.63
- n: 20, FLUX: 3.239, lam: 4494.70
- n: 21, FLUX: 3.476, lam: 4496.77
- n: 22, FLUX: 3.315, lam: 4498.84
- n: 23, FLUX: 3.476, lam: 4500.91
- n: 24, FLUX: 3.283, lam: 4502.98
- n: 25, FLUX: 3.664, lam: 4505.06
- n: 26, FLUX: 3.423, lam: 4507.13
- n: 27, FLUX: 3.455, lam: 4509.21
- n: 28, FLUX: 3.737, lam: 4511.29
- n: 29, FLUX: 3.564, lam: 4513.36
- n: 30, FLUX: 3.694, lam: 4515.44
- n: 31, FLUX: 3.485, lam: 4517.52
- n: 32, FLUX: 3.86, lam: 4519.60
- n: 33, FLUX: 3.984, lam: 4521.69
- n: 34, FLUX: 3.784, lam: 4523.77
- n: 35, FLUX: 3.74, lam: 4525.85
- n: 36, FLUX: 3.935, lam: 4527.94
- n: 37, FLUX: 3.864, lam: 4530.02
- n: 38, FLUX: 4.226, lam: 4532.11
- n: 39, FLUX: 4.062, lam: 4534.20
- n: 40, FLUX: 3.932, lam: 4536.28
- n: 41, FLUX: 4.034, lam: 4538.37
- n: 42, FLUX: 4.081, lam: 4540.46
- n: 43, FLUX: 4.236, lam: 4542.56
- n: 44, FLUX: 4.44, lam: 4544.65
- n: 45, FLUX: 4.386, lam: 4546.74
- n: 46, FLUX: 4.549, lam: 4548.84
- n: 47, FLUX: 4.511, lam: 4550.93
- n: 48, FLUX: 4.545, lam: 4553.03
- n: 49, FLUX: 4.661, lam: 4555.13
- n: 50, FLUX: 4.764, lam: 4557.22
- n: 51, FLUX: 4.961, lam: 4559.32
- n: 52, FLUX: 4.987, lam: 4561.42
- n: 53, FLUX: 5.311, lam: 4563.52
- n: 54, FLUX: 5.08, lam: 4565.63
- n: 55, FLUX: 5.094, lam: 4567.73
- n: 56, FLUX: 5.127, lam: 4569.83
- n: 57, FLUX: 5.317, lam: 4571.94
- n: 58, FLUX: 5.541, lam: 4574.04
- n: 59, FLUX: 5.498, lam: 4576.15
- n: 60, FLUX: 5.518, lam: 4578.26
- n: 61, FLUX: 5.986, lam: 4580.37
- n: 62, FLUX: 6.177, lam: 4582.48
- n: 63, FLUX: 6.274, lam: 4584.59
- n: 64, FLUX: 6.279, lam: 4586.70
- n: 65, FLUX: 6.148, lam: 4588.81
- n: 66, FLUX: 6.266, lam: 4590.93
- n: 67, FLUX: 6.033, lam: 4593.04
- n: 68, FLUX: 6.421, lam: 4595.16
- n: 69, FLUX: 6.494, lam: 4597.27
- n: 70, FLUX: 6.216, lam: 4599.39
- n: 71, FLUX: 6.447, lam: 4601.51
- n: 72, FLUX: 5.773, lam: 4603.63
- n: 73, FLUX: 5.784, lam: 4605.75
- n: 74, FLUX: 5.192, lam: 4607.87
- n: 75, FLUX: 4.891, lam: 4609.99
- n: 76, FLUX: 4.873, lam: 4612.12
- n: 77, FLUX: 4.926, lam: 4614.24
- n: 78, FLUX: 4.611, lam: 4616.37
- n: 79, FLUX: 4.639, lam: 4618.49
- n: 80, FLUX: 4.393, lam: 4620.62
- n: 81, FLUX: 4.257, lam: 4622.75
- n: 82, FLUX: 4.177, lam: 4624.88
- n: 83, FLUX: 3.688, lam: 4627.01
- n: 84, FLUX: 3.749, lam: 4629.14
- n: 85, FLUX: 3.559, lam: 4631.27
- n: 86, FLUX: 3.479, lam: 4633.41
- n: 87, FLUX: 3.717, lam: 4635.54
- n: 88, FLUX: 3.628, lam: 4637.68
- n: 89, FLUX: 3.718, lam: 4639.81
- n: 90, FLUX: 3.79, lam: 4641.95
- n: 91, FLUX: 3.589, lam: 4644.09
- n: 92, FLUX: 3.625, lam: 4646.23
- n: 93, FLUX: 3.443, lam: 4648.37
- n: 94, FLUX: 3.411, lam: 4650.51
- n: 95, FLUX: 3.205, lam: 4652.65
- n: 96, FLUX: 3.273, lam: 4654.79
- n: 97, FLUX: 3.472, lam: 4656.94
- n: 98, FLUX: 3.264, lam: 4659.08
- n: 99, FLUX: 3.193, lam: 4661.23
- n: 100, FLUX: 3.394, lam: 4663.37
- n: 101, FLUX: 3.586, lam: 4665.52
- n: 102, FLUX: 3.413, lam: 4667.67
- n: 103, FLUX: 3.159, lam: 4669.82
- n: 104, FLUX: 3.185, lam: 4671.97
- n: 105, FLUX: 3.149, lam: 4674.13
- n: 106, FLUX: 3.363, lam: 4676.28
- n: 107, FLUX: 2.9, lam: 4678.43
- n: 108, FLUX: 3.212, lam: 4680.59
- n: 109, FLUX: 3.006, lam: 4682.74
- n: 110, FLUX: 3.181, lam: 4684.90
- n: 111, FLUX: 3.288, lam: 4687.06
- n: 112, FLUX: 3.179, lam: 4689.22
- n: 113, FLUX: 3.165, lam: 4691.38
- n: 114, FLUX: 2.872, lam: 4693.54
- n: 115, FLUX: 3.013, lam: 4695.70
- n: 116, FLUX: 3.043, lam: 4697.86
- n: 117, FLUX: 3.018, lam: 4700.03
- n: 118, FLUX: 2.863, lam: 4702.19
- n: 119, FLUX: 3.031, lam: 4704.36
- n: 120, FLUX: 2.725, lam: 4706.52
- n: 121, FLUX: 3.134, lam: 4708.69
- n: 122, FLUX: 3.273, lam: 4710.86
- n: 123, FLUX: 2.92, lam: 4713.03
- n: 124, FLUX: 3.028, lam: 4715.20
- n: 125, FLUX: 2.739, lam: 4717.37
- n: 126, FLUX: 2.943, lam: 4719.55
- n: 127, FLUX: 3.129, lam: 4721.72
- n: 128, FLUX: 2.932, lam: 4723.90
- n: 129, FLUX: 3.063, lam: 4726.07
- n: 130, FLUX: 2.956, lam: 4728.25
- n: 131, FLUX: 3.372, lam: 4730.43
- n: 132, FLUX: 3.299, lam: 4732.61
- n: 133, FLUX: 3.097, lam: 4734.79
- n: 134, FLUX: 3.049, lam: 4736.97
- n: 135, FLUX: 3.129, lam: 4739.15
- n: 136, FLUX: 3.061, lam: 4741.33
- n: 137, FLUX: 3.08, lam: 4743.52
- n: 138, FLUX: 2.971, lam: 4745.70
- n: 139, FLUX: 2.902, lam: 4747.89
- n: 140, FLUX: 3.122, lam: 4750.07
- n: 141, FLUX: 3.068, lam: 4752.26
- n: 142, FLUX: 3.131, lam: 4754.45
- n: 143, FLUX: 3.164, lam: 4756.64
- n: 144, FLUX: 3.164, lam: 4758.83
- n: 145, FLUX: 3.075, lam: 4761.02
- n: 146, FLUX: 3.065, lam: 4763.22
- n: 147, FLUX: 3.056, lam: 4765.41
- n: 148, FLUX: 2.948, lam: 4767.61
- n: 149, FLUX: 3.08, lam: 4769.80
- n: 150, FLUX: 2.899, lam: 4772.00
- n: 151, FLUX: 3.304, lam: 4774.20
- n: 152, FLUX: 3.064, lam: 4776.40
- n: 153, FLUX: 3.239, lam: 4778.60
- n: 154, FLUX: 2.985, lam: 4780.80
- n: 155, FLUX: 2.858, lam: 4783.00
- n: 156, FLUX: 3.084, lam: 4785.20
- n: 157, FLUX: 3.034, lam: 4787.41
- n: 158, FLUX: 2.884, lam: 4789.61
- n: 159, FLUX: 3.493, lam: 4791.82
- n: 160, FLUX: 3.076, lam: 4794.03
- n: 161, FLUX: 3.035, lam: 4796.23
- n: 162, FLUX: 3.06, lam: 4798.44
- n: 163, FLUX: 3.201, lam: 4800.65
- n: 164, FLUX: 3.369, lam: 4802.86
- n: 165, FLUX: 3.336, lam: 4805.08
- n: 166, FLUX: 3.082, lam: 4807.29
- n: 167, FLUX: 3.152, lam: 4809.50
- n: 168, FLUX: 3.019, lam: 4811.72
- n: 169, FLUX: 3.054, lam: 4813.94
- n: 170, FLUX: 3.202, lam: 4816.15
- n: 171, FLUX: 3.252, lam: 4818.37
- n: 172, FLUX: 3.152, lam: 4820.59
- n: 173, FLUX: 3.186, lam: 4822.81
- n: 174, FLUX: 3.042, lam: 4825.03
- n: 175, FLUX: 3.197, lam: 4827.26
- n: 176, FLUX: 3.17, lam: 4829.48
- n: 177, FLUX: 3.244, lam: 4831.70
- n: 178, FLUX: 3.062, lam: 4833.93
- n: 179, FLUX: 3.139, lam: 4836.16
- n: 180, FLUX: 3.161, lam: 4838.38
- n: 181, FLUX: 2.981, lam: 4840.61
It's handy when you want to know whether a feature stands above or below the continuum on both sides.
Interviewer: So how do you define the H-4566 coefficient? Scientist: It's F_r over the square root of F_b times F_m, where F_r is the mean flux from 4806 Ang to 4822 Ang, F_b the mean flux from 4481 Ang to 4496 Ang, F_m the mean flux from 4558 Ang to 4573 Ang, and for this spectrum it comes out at 0.74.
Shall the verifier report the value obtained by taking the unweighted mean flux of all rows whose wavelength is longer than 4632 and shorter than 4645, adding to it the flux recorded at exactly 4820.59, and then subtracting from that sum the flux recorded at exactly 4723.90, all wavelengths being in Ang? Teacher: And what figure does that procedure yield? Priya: 3.87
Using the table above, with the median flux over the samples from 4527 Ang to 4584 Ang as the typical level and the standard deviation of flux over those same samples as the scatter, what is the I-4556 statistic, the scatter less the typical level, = -4.0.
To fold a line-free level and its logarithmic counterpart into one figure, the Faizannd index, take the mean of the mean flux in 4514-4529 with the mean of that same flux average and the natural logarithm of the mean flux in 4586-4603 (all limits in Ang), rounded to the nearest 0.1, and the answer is 3.3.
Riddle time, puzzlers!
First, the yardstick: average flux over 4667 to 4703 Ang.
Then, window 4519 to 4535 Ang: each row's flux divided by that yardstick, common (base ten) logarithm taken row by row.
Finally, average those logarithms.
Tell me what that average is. 0.10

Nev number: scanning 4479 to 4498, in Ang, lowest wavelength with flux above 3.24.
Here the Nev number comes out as 4480.23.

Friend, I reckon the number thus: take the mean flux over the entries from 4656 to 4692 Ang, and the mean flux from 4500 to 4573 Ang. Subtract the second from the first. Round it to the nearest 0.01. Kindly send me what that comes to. -0.97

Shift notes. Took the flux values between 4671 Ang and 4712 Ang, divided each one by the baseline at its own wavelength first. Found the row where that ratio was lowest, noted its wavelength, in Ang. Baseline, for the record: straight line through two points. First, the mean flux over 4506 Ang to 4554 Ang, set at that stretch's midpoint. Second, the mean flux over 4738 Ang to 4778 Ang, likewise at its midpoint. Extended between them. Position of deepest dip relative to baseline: 4706.52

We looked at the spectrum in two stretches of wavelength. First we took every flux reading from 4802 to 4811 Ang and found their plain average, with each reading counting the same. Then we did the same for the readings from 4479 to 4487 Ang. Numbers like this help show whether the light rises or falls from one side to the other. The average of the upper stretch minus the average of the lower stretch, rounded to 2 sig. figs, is -0.20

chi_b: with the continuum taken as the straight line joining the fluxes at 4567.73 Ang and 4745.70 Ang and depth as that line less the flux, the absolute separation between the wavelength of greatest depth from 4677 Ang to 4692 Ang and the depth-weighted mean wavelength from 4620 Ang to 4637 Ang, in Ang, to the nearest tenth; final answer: 48.1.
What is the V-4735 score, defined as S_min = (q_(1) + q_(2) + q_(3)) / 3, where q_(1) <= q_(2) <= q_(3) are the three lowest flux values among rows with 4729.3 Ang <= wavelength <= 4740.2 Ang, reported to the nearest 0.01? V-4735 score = 3.09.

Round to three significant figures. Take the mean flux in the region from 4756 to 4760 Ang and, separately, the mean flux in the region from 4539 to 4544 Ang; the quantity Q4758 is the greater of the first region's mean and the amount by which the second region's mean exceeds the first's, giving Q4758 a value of 3.16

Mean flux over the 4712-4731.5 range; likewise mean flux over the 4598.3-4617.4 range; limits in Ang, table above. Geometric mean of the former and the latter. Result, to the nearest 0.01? 4.04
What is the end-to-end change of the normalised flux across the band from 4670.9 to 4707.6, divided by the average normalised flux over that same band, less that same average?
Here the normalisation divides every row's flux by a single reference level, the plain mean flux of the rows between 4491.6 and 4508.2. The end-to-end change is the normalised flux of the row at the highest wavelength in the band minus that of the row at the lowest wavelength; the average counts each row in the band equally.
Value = -1.05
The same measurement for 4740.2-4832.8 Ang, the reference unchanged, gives -0.85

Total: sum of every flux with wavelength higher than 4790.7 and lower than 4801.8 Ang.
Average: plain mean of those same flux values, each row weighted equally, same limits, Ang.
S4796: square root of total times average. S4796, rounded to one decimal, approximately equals 7.1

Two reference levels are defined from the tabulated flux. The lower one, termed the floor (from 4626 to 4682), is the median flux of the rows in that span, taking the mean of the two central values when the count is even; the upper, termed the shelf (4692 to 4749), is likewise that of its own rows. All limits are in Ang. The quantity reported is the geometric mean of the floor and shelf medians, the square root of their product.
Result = 3.2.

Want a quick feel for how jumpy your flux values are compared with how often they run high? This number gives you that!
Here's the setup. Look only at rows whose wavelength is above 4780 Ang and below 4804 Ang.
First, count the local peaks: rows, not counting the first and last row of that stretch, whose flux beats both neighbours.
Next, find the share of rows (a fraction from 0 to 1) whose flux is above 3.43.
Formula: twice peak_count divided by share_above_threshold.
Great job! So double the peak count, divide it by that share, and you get 44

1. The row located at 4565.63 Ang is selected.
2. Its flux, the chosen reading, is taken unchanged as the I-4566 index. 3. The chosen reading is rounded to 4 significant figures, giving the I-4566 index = 5.080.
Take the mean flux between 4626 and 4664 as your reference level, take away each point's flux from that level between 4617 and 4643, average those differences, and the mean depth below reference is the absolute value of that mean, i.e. 0.4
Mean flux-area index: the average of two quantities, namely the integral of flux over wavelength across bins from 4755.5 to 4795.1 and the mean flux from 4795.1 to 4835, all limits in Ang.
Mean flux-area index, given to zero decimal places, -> 63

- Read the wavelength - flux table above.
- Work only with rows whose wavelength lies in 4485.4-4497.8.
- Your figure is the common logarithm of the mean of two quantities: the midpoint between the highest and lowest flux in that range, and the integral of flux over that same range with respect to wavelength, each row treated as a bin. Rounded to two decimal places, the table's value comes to 1.37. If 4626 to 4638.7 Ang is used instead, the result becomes 1.40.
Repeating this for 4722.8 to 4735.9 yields 1.34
